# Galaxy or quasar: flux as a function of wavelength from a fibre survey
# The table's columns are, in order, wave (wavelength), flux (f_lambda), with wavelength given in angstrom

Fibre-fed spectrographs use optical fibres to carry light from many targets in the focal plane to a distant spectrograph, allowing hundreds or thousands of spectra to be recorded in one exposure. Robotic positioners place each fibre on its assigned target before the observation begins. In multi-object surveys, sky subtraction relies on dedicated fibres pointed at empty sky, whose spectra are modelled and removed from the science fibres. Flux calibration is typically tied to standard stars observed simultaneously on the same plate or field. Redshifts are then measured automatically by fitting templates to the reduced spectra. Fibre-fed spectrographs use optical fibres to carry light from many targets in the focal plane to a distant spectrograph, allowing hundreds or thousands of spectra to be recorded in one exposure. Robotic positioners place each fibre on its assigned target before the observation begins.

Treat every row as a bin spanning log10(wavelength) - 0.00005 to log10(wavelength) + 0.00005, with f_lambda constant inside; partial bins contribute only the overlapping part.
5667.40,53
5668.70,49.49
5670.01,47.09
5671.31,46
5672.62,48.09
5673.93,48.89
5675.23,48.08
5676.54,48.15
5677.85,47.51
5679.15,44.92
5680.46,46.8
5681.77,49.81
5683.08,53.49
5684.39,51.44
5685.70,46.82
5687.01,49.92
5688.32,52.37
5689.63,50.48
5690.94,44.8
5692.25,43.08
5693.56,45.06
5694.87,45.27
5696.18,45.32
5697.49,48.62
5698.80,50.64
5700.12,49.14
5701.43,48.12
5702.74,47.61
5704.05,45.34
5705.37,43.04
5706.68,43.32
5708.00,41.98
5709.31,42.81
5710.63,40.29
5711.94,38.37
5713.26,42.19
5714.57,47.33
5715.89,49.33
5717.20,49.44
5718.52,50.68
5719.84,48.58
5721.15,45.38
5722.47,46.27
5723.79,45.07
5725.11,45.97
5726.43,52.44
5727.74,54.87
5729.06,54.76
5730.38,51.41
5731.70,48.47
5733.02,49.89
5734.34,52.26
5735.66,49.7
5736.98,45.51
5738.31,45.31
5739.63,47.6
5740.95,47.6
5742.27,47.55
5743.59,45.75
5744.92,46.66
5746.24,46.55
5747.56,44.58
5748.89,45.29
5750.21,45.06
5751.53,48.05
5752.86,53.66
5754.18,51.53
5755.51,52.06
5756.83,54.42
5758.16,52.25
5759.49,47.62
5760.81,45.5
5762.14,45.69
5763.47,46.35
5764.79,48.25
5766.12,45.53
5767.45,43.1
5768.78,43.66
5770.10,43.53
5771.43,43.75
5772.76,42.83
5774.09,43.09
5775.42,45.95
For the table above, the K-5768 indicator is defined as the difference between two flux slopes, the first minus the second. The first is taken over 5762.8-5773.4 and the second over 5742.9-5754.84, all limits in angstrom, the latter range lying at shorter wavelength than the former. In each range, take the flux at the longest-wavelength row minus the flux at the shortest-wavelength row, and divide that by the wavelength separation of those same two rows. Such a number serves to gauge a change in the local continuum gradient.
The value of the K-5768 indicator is -0.9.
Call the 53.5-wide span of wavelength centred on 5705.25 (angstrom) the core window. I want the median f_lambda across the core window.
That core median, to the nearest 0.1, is 47.3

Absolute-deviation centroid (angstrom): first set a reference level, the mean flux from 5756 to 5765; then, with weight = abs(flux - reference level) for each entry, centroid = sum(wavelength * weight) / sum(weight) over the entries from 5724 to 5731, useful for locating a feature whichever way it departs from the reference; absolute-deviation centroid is 5727.9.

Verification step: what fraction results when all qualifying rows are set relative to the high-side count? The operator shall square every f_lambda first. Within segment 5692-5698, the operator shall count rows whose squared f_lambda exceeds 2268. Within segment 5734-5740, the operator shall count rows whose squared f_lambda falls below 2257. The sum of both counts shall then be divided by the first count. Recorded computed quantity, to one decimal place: 3.0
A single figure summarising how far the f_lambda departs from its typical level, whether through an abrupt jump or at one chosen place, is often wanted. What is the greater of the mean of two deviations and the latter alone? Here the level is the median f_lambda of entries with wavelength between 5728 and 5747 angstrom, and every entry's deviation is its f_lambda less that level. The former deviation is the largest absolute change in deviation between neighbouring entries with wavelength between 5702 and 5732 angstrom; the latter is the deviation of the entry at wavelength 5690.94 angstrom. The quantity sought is 1.8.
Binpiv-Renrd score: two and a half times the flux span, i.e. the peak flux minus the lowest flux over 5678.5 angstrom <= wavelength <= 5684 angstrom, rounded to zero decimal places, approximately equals 21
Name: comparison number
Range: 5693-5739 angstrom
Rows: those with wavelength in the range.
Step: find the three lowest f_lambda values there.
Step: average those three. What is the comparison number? 40.2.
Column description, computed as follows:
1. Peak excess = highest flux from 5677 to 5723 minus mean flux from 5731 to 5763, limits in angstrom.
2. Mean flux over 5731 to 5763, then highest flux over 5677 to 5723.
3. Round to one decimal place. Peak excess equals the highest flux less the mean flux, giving 5.2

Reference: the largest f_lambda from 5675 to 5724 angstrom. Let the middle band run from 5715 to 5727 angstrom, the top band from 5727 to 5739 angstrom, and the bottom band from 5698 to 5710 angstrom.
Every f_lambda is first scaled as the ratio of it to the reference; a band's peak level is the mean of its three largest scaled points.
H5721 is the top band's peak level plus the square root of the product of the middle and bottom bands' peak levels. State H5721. 1.945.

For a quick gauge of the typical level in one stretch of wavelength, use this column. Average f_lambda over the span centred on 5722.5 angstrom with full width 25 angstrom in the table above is 48.1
